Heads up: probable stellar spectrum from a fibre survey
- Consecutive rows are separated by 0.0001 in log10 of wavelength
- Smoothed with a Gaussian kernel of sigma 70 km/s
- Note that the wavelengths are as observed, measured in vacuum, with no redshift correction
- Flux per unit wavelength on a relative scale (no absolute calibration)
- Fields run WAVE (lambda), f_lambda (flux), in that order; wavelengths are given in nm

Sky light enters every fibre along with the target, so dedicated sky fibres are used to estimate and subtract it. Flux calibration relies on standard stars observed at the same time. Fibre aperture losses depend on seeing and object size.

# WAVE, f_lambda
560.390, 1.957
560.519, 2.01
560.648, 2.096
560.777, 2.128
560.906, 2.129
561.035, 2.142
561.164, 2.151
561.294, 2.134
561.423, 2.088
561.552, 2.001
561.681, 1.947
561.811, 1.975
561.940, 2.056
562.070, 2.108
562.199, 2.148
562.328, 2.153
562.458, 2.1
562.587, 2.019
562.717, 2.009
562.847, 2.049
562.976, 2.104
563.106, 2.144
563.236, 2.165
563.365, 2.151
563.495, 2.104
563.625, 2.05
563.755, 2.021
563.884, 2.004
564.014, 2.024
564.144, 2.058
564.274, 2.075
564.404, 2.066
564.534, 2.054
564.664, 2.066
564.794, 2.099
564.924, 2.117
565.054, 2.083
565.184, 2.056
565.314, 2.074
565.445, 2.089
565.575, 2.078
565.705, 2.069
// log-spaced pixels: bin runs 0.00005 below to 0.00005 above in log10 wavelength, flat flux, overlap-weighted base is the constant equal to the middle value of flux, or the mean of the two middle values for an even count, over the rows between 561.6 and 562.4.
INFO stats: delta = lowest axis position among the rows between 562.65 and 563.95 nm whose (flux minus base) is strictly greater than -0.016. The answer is 562.976 nm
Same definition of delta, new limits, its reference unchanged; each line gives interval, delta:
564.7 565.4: 564.794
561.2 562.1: 561.294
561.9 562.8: 562.070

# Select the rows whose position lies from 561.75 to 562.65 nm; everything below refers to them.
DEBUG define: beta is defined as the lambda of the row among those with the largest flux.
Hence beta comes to 562.328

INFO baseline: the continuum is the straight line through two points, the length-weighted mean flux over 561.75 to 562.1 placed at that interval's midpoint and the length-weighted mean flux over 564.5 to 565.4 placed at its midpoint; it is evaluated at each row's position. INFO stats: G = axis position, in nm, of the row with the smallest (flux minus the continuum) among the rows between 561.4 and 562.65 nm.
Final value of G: 561.681 nm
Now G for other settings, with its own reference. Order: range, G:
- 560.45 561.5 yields 560.519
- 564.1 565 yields 564.534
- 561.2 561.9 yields 561.681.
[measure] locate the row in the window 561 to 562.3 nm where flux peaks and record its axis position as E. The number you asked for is 561.164 nm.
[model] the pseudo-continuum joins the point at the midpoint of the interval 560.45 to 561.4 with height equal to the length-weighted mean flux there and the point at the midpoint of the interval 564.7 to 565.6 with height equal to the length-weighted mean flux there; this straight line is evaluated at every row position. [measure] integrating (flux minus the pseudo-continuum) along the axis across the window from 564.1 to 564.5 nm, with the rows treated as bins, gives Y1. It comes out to -0.010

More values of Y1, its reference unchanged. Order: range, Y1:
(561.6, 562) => -0.045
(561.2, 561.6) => -0.010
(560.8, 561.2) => 0.011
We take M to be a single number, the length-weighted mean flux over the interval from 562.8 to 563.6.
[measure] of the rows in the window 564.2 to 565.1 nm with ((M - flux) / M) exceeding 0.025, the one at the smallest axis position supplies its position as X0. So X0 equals 564.534 nm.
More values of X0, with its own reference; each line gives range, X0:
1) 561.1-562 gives 561.552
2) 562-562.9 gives 562.587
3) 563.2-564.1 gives 563.625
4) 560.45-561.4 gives 560.519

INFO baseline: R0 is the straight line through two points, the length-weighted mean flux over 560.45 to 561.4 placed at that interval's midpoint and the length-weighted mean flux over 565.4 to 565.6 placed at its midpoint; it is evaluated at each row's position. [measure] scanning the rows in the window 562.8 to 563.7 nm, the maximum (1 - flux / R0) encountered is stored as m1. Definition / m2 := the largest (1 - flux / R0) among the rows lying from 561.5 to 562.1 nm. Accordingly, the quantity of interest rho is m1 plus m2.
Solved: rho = 0.10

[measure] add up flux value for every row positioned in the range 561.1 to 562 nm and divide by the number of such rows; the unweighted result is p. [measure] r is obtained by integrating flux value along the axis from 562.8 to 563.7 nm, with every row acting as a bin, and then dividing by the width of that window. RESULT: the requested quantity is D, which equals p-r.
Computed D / -0.059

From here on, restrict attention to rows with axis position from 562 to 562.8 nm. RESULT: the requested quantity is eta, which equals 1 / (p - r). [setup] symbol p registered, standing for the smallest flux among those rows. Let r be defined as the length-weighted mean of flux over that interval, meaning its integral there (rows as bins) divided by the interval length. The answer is -13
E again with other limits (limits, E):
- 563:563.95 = 563.236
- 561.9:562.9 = 562.328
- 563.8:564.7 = 564.274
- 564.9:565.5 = 564.924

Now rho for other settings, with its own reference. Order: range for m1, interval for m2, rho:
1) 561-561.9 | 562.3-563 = 0.12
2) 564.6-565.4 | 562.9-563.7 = 0.04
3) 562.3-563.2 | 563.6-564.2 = 0.09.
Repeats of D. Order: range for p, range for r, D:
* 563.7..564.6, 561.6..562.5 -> -0.024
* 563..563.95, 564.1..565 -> 0.014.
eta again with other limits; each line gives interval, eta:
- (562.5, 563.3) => -14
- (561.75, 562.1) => -15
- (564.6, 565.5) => -38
